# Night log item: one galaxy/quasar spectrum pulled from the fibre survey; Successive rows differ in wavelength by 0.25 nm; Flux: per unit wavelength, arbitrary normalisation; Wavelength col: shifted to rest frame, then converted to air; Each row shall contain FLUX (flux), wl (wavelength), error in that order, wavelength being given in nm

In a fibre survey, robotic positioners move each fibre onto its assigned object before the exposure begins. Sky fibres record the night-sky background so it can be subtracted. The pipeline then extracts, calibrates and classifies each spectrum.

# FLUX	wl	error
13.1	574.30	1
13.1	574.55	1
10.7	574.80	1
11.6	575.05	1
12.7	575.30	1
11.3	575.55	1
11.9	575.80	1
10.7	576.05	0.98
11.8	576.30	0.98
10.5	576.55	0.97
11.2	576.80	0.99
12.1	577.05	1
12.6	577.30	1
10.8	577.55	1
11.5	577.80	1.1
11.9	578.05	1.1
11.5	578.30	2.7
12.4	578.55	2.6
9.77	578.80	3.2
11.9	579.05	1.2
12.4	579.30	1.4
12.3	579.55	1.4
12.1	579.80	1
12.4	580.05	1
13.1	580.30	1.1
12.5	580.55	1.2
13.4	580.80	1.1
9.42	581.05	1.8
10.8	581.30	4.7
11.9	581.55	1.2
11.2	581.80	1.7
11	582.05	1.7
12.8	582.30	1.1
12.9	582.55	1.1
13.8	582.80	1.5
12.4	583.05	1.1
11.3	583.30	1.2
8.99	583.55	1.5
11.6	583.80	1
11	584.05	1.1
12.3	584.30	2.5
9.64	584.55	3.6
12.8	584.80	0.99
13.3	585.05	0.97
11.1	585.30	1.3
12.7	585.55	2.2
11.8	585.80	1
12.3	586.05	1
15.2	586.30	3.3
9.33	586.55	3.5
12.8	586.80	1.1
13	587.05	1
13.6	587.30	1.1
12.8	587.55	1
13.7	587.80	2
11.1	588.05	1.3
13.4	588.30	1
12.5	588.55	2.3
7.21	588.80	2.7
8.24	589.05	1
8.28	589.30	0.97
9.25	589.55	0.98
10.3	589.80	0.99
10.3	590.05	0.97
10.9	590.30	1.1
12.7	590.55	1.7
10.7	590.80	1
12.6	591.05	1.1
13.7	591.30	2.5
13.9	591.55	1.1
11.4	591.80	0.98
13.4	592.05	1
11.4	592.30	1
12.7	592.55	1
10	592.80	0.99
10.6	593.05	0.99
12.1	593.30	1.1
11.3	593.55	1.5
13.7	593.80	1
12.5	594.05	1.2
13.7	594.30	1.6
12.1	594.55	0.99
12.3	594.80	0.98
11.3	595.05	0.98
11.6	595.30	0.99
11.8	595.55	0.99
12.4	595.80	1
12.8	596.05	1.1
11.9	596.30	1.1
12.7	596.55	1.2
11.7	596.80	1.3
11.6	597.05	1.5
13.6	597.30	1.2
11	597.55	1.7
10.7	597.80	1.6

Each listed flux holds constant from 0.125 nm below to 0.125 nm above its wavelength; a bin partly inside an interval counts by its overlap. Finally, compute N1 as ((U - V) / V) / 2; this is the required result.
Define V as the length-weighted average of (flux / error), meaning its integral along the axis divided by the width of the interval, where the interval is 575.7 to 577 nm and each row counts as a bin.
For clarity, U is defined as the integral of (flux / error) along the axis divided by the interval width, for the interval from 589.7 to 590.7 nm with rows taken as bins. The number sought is -0.08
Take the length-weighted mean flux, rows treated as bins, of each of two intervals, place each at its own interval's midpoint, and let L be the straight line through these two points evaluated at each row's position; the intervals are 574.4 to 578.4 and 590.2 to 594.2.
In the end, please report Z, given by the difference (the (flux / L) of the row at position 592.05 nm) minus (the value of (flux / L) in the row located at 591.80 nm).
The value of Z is 0.16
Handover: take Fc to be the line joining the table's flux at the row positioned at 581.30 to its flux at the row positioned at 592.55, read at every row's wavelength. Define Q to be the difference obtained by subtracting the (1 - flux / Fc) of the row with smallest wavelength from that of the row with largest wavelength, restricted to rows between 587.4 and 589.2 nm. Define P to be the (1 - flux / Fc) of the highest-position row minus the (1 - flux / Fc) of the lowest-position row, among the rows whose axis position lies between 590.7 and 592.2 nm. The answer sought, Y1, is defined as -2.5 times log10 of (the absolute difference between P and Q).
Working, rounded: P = -0.20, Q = 0.40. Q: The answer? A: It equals 0.6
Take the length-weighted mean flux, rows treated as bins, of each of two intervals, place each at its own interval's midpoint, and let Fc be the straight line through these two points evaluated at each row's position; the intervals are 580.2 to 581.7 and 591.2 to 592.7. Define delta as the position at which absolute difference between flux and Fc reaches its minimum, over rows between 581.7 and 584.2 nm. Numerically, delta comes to 583.05 nm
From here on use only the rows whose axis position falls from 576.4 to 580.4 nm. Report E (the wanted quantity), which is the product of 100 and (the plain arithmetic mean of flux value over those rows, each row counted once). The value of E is 1178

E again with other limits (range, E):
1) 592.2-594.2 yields 1179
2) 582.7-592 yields 1167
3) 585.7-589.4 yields 1168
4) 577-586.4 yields 1192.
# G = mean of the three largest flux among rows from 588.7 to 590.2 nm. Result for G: 9.95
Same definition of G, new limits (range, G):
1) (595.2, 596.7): 12.63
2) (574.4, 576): 12.57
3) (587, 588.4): 13.57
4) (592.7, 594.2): 12.77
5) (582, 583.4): 13.17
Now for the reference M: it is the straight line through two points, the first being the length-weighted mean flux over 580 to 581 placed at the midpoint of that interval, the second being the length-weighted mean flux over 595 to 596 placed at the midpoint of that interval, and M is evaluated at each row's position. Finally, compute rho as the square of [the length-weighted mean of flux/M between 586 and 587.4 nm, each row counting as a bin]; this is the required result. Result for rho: 1.06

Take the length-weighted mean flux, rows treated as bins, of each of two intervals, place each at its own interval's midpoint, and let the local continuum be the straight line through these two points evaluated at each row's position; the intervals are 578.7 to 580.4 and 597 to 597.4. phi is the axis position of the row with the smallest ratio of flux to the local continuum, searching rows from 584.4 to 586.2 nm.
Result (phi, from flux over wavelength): 584.55 nm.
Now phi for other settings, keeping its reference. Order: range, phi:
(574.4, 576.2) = 576.05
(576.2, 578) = 576.55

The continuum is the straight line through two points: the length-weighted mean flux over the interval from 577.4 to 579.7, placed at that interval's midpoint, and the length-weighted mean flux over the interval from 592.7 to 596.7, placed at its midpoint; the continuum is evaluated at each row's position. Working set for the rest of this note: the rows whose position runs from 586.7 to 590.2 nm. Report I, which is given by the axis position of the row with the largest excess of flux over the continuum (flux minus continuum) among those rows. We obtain 587.80 nm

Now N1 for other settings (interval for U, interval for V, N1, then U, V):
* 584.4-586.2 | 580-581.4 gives 0.03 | 9.5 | 9.0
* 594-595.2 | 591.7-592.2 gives -0.06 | 11.1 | 12.5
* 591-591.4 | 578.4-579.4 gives 0.12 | 8.1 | 6.5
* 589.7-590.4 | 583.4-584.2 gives 0.07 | 10.3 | 9.1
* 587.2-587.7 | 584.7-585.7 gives 0.10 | 12.3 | 10.2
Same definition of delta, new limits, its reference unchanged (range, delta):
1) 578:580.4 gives 578.30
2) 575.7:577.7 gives 576.80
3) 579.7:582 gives 581.55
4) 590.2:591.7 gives 591.05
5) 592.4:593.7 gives 592.55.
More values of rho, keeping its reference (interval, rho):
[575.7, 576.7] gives 0.76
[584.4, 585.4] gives 0.90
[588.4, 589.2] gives 0.59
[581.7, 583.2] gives 0.97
